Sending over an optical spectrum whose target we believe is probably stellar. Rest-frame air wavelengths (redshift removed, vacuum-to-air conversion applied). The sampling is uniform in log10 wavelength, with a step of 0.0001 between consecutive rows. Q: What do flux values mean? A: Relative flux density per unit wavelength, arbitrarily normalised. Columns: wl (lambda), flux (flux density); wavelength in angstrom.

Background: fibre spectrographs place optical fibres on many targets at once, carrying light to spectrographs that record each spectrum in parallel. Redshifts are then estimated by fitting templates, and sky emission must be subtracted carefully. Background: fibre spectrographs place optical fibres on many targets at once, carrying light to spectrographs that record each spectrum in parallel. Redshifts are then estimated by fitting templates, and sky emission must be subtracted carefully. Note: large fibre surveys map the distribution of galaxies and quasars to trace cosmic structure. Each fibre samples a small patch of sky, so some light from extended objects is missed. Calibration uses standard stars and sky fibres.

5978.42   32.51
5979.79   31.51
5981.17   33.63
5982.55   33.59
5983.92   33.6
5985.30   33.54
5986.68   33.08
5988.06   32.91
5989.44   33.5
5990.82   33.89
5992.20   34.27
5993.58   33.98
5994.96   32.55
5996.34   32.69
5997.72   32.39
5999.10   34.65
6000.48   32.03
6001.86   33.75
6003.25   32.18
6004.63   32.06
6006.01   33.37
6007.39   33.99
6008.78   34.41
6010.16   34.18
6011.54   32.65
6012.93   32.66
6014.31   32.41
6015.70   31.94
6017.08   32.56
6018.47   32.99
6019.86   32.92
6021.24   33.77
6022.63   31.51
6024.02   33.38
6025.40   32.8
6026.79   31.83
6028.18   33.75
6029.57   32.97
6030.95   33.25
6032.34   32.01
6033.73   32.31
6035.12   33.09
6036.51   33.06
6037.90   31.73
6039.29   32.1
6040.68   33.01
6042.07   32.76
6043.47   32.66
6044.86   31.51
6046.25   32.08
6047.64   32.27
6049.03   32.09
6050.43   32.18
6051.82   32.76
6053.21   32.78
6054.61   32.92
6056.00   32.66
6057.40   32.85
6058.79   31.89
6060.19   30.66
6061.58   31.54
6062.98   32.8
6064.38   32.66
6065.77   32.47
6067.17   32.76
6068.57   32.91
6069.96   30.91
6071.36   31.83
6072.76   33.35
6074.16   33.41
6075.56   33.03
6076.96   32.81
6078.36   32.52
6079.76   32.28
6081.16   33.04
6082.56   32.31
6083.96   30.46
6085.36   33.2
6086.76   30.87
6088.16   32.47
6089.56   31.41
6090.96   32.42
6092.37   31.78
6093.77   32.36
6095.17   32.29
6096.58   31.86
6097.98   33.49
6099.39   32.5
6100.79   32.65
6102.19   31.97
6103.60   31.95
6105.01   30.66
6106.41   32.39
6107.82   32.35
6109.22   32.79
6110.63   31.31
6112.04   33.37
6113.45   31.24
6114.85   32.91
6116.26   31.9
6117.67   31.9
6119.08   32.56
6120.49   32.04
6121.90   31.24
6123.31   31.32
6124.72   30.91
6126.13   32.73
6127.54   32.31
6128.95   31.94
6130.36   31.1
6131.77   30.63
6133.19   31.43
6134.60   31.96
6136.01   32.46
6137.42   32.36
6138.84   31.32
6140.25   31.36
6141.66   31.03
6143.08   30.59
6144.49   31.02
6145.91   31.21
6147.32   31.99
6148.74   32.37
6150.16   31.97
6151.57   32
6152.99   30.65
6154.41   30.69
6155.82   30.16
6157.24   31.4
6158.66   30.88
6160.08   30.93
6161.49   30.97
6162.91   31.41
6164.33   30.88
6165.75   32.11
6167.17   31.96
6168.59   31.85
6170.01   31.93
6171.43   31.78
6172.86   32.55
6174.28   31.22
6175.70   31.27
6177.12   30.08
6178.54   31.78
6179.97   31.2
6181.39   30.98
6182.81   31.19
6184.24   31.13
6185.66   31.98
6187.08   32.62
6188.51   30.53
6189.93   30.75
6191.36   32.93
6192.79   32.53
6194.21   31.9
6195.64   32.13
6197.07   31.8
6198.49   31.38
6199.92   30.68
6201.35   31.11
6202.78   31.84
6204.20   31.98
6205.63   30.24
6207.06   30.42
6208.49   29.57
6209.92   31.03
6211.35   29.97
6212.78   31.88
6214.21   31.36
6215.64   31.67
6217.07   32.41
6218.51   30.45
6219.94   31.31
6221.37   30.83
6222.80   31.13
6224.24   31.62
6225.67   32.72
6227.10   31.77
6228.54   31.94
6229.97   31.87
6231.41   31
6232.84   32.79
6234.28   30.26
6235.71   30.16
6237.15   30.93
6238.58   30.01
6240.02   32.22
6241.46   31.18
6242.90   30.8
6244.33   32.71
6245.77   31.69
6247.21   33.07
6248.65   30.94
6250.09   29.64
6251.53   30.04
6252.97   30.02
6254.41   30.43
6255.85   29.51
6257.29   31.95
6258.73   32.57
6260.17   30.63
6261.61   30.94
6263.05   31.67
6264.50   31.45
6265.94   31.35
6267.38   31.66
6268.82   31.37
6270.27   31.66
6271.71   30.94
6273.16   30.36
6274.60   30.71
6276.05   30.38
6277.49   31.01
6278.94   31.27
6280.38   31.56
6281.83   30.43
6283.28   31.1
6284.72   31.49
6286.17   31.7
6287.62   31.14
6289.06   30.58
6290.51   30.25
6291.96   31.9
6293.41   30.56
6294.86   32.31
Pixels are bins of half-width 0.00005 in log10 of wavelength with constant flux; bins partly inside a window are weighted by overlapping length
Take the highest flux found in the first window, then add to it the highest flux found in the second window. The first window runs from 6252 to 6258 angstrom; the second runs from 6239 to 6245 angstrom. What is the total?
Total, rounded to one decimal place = 64.7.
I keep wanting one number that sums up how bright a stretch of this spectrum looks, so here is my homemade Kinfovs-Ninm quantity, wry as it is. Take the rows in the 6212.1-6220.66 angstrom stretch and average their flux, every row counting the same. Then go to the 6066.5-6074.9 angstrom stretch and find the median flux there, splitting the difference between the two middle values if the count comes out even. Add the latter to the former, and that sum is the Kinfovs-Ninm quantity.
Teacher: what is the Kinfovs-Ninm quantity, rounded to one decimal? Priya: 64.3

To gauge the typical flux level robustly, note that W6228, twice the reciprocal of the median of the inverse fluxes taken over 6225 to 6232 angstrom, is 63.7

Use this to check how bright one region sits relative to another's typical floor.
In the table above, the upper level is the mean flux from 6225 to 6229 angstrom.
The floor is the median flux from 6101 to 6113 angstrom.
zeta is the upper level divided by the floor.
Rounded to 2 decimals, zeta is 1.00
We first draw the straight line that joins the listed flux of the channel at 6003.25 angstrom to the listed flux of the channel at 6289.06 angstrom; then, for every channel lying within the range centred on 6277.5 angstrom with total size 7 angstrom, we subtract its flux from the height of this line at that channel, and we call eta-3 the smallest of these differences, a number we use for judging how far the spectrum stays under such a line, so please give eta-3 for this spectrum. -0.93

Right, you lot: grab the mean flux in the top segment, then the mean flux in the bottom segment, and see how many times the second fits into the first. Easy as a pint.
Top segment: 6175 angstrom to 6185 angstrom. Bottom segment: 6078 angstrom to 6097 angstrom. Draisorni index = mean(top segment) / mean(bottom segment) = 0.969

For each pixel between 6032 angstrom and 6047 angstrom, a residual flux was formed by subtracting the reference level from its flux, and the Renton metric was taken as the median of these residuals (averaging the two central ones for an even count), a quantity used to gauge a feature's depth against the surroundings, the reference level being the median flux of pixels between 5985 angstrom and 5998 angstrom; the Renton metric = -1.0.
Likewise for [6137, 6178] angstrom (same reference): -2.0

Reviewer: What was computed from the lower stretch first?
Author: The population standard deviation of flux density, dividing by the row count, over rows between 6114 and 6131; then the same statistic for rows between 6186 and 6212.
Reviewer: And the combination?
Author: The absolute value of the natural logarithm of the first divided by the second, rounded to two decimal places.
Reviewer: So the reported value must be 0.41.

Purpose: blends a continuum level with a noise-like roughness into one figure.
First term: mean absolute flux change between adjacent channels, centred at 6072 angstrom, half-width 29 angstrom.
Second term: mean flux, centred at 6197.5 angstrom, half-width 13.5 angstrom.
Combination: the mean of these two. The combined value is 16.1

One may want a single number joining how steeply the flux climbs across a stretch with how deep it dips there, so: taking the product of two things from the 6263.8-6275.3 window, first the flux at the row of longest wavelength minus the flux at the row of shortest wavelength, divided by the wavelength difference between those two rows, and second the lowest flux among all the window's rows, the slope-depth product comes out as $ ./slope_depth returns -2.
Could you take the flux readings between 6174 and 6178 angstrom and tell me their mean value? 30.9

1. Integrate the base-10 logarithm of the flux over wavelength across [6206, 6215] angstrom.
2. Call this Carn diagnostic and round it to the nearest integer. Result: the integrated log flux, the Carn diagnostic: 13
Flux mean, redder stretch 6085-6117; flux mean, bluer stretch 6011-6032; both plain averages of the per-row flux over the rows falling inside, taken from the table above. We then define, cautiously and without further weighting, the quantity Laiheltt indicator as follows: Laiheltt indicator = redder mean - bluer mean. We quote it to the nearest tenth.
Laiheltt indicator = -0.6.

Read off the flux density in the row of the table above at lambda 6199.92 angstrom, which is 30.68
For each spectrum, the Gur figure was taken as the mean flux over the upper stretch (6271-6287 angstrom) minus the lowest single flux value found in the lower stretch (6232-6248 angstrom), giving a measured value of 1.0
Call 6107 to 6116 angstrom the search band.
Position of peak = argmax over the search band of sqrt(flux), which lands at 6112.04 angstrom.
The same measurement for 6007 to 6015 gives 6008.78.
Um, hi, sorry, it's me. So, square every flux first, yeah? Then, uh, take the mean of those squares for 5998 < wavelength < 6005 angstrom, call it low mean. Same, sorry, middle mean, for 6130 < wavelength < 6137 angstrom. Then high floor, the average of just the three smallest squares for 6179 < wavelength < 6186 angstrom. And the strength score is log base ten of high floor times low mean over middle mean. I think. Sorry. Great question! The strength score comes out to 3.02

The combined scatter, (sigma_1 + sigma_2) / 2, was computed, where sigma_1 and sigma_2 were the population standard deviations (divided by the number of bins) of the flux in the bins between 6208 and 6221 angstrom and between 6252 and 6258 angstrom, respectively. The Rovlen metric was 0.89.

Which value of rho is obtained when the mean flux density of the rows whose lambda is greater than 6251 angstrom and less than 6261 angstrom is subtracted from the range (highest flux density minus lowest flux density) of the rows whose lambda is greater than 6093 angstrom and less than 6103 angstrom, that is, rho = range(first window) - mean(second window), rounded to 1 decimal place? -29.1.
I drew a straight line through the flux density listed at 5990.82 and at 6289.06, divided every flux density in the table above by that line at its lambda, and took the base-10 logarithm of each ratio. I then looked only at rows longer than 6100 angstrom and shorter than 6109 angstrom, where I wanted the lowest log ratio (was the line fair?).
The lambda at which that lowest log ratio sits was 6105.01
